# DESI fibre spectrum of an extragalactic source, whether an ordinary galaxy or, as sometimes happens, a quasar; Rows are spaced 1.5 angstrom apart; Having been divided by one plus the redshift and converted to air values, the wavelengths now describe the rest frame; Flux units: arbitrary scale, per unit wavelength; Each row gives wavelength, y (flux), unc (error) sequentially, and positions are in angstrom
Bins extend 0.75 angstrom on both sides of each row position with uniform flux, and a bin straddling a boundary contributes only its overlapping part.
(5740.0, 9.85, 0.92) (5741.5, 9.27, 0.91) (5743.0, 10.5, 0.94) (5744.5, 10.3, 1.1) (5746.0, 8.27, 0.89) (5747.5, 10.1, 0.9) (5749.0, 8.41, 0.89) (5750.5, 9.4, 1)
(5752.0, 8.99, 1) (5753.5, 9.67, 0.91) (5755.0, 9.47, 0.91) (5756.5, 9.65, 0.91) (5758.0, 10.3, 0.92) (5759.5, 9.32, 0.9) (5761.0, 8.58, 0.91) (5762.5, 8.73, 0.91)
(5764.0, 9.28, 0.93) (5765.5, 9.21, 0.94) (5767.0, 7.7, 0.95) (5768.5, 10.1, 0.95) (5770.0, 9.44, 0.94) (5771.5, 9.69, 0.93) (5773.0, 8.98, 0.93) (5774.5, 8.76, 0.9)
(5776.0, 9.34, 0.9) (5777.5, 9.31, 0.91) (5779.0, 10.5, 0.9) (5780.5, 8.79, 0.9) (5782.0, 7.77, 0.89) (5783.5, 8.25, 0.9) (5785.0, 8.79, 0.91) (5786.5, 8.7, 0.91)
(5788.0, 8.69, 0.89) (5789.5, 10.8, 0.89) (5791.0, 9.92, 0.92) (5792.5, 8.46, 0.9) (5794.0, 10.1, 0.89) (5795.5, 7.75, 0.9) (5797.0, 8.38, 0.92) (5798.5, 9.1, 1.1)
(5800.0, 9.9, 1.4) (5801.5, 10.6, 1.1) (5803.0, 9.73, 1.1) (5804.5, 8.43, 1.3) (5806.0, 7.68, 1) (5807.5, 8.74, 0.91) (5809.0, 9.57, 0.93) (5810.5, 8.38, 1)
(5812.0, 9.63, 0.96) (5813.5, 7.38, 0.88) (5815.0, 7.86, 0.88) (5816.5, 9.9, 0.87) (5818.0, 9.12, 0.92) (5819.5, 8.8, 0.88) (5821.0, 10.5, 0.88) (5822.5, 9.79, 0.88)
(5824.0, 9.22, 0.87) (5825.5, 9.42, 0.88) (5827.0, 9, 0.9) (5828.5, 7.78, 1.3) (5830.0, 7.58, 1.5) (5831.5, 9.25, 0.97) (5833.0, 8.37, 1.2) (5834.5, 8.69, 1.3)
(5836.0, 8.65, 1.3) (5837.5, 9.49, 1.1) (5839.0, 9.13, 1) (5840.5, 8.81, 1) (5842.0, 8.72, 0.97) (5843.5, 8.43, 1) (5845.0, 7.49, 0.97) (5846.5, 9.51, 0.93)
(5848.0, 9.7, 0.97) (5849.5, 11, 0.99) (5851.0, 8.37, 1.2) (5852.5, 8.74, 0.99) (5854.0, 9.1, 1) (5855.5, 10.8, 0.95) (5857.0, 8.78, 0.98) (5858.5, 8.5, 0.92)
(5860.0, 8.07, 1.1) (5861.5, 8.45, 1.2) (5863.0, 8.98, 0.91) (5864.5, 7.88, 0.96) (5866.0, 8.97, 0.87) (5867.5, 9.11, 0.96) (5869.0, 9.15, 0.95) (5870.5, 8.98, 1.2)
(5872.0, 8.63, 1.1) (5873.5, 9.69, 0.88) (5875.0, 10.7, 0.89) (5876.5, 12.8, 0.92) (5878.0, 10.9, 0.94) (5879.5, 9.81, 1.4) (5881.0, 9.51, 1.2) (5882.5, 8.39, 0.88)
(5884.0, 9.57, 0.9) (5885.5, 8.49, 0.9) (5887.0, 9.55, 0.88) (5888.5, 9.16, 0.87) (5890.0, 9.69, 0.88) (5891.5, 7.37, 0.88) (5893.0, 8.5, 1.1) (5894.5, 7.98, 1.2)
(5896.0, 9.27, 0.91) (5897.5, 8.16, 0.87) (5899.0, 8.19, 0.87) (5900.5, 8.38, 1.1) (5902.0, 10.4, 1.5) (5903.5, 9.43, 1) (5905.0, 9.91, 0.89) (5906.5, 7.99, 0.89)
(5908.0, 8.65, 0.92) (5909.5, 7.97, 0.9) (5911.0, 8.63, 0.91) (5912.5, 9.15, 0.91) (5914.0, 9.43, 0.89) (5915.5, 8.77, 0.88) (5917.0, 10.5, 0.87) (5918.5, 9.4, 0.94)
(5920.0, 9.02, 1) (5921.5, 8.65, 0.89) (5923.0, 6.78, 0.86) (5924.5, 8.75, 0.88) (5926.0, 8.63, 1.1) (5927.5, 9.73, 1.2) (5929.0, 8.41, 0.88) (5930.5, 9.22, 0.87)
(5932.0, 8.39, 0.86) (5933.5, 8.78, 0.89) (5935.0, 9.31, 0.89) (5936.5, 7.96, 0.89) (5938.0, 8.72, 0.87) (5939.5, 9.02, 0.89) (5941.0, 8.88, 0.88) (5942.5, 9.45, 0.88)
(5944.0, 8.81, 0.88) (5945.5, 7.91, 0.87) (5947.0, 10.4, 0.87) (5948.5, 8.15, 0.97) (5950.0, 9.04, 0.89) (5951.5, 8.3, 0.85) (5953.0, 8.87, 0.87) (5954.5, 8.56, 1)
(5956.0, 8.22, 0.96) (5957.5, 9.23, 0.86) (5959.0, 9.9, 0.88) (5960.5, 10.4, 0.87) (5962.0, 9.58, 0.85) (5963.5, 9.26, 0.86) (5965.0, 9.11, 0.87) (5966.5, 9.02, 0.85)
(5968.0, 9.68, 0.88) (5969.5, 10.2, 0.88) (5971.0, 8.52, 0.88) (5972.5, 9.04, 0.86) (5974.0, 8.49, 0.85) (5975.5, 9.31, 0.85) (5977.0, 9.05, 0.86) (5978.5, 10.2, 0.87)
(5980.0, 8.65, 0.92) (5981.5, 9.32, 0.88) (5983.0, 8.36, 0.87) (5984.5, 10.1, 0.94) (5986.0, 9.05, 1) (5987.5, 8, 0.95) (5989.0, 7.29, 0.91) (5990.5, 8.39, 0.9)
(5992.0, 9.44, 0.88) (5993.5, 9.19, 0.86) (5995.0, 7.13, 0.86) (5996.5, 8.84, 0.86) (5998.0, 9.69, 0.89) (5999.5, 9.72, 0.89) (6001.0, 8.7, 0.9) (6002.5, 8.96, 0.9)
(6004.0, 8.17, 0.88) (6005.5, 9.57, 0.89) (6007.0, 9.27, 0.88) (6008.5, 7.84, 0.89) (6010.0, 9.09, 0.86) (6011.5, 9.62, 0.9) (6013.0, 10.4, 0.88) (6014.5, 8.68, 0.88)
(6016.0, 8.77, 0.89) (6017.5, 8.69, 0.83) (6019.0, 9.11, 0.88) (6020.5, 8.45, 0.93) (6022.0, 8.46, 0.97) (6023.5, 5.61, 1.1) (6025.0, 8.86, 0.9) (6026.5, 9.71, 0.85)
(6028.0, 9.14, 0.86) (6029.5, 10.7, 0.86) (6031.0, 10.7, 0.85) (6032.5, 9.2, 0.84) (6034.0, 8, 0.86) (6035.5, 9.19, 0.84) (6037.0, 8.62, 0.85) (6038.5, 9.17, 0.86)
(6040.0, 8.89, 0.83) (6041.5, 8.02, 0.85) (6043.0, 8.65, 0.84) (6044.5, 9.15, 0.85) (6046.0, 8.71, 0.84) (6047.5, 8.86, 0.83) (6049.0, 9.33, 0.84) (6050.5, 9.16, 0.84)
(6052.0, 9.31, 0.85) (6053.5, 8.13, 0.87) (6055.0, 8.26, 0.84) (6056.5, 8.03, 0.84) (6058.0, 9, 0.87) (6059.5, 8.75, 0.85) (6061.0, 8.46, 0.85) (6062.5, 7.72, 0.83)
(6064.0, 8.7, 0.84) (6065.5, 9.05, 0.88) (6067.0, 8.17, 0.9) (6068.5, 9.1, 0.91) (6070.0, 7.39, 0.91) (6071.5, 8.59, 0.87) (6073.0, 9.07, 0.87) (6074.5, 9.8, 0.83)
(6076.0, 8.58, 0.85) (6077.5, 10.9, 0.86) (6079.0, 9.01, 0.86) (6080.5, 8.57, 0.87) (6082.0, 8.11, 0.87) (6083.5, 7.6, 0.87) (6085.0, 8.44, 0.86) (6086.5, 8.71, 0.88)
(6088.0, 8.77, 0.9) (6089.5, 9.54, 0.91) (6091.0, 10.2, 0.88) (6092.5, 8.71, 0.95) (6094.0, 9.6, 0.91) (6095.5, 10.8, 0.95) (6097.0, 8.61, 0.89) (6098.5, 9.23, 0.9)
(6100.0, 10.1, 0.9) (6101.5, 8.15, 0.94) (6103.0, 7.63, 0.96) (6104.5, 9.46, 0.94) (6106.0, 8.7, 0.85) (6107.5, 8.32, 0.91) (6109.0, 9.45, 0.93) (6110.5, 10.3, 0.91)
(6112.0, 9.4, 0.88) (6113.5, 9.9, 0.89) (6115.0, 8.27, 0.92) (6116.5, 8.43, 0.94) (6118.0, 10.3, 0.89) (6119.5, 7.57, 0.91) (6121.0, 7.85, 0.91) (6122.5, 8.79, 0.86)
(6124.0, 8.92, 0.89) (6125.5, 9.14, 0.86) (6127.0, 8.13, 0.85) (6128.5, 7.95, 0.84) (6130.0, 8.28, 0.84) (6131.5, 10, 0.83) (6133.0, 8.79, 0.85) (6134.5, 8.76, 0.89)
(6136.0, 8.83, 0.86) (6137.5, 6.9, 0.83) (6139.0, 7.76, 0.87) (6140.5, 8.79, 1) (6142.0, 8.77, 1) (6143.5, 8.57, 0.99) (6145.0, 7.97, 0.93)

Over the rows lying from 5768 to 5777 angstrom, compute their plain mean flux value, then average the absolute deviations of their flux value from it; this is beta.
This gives 0.4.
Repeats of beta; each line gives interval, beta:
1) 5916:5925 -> 0.8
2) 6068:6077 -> 0.6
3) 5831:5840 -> 0.4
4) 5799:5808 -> 0.9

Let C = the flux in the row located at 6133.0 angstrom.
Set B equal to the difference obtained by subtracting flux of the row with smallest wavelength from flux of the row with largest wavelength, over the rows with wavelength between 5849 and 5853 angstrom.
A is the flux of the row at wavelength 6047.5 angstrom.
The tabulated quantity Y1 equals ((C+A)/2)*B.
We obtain -20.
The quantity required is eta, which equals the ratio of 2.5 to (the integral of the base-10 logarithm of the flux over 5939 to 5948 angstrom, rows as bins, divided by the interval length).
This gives 2.62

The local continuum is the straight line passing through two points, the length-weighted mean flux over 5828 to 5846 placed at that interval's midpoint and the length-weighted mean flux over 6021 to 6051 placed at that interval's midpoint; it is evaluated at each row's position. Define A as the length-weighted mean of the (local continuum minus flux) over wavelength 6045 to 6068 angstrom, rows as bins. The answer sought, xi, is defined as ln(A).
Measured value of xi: -1.3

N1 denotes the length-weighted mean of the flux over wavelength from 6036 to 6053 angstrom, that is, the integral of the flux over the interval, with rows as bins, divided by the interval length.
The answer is 8.89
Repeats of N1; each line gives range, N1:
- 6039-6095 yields 8.80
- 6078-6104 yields 8.95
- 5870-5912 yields 9.17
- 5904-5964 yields 8.92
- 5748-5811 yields 9.13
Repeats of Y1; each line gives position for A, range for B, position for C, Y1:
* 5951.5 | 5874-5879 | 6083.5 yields 2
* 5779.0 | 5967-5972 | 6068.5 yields -11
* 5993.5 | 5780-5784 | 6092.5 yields -5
